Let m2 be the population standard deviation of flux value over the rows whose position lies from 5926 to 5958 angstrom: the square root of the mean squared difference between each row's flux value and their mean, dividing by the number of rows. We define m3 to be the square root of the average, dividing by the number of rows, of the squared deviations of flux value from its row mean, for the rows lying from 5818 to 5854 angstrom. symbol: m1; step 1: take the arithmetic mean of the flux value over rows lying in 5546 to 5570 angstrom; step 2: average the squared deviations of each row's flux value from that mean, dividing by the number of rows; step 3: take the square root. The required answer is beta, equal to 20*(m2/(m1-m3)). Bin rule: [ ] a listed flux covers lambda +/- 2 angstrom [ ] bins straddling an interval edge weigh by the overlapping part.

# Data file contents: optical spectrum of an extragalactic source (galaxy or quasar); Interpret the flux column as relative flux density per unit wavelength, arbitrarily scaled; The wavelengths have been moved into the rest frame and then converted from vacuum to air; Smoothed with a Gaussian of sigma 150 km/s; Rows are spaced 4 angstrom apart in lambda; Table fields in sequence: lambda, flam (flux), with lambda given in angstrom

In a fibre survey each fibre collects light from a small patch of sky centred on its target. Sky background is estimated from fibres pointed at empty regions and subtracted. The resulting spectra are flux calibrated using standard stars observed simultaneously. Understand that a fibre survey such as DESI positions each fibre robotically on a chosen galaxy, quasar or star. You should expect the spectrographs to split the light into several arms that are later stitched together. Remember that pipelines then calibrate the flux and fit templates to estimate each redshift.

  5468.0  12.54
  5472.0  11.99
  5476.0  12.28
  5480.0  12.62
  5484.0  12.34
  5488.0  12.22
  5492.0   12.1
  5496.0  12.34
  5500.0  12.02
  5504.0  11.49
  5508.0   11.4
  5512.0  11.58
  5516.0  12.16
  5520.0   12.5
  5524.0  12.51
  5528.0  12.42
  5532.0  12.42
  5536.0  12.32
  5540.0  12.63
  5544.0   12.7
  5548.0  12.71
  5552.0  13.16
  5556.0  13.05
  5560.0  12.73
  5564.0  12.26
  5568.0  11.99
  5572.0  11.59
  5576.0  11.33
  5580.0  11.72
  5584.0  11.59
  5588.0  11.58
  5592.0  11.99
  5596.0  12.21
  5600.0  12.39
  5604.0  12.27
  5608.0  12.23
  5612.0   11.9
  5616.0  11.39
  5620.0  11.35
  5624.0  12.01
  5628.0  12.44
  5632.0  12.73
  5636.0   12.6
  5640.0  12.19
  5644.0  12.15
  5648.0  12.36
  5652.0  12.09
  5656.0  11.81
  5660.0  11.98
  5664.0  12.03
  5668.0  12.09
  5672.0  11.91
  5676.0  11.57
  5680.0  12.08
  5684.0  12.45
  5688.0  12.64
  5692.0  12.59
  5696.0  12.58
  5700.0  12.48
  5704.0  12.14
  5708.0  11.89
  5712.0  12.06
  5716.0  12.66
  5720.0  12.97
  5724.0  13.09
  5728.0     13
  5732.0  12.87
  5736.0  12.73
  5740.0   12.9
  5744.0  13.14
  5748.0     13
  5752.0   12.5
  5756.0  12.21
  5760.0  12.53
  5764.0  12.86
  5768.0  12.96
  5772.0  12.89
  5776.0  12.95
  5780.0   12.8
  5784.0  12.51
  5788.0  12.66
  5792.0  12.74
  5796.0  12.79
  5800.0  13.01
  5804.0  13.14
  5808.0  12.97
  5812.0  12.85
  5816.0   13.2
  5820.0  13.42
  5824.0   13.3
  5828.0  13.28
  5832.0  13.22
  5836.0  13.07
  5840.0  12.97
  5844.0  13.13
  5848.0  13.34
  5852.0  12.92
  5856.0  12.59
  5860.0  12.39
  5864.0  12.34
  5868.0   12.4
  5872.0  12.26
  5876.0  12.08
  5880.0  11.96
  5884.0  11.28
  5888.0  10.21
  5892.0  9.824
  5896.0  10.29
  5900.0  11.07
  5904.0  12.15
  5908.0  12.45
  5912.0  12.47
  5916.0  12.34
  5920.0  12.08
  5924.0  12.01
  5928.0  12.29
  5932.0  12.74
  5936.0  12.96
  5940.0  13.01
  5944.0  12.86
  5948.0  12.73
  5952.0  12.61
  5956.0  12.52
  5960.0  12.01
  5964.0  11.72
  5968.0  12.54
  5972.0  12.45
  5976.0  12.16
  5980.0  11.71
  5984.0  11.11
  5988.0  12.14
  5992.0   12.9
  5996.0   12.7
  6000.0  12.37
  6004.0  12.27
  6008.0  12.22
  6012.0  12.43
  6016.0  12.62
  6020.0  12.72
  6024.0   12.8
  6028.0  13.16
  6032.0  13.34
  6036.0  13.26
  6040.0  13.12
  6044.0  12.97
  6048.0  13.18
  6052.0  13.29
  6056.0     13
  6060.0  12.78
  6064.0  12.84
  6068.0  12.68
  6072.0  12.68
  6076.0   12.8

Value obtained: 18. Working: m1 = 0.41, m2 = 0.22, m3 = 0.2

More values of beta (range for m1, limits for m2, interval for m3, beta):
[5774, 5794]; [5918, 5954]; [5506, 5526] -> -22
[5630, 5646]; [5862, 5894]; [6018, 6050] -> 403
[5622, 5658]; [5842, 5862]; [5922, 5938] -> -73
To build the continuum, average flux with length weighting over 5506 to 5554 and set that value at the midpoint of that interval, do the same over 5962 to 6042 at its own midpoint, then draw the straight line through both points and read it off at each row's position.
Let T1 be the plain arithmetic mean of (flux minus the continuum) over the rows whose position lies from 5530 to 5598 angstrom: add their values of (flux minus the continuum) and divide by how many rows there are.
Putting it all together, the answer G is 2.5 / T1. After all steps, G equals -17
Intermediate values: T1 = -0.1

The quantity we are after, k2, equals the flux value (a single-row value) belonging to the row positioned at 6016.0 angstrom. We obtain 12.62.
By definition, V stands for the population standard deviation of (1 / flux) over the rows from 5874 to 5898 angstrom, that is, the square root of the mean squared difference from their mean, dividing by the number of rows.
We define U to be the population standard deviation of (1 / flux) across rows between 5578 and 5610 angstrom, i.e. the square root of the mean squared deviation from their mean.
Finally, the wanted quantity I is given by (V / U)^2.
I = 12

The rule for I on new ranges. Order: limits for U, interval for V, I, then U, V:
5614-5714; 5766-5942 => 6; 0.0025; 0.0060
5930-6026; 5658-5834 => 1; 0.0030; 0.0028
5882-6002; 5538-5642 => 0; 0.0063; 0.0035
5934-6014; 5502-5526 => 1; 0.0032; 0.0033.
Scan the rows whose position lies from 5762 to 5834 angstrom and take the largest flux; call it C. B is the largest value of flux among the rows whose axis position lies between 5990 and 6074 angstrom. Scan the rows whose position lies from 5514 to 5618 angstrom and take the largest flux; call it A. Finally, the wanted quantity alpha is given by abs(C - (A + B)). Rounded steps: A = 13.16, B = 13.34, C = 13.42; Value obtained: 13.1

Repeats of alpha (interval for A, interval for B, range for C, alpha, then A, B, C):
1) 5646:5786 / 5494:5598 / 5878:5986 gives 13.3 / 13.14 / 13.16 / 13.01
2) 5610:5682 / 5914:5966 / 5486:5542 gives 13.1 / 12.73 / 13.01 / 12.63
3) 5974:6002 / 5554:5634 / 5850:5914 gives 13.0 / 12.9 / 13.05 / 12.92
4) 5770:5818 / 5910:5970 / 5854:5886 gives 13.6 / 13.2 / 13.01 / 12.59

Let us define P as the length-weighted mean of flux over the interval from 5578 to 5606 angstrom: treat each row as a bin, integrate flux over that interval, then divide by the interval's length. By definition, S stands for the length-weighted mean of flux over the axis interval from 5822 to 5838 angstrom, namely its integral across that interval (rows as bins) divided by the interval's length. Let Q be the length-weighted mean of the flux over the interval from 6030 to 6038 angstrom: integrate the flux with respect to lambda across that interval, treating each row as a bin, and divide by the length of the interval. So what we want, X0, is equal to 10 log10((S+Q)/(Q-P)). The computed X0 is 13.0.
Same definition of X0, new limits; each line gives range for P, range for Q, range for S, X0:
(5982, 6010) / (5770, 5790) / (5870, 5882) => 16.8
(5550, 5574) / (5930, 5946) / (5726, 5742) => 17.8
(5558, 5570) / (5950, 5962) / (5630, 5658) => 26.6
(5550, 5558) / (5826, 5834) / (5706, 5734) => 22.5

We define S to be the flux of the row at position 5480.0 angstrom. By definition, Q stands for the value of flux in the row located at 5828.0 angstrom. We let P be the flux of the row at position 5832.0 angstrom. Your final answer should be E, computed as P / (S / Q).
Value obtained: 13.91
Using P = 13.22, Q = 13.28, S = 12.62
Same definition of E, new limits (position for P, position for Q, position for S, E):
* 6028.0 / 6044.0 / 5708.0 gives 14.36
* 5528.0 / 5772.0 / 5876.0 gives 13.25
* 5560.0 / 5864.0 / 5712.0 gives 13.03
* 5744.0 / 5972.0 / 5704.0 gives 13.48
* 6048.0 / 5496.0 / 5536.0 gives 13.20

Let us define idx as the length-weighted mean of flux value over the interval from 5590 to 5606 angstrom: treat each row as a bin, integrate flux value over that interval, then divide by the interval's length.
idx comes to 12.2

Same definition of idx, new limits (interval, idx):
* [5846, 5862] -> 12.8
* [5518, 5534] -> 12.5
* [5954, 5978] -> 12.2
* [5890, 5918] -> 11.5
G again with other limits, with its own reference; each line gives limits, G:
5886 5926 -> -3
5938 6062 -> 21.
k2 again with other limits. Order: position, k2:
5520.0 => 12.5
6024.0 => 12.8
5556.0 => 13.05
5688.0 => 12.64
